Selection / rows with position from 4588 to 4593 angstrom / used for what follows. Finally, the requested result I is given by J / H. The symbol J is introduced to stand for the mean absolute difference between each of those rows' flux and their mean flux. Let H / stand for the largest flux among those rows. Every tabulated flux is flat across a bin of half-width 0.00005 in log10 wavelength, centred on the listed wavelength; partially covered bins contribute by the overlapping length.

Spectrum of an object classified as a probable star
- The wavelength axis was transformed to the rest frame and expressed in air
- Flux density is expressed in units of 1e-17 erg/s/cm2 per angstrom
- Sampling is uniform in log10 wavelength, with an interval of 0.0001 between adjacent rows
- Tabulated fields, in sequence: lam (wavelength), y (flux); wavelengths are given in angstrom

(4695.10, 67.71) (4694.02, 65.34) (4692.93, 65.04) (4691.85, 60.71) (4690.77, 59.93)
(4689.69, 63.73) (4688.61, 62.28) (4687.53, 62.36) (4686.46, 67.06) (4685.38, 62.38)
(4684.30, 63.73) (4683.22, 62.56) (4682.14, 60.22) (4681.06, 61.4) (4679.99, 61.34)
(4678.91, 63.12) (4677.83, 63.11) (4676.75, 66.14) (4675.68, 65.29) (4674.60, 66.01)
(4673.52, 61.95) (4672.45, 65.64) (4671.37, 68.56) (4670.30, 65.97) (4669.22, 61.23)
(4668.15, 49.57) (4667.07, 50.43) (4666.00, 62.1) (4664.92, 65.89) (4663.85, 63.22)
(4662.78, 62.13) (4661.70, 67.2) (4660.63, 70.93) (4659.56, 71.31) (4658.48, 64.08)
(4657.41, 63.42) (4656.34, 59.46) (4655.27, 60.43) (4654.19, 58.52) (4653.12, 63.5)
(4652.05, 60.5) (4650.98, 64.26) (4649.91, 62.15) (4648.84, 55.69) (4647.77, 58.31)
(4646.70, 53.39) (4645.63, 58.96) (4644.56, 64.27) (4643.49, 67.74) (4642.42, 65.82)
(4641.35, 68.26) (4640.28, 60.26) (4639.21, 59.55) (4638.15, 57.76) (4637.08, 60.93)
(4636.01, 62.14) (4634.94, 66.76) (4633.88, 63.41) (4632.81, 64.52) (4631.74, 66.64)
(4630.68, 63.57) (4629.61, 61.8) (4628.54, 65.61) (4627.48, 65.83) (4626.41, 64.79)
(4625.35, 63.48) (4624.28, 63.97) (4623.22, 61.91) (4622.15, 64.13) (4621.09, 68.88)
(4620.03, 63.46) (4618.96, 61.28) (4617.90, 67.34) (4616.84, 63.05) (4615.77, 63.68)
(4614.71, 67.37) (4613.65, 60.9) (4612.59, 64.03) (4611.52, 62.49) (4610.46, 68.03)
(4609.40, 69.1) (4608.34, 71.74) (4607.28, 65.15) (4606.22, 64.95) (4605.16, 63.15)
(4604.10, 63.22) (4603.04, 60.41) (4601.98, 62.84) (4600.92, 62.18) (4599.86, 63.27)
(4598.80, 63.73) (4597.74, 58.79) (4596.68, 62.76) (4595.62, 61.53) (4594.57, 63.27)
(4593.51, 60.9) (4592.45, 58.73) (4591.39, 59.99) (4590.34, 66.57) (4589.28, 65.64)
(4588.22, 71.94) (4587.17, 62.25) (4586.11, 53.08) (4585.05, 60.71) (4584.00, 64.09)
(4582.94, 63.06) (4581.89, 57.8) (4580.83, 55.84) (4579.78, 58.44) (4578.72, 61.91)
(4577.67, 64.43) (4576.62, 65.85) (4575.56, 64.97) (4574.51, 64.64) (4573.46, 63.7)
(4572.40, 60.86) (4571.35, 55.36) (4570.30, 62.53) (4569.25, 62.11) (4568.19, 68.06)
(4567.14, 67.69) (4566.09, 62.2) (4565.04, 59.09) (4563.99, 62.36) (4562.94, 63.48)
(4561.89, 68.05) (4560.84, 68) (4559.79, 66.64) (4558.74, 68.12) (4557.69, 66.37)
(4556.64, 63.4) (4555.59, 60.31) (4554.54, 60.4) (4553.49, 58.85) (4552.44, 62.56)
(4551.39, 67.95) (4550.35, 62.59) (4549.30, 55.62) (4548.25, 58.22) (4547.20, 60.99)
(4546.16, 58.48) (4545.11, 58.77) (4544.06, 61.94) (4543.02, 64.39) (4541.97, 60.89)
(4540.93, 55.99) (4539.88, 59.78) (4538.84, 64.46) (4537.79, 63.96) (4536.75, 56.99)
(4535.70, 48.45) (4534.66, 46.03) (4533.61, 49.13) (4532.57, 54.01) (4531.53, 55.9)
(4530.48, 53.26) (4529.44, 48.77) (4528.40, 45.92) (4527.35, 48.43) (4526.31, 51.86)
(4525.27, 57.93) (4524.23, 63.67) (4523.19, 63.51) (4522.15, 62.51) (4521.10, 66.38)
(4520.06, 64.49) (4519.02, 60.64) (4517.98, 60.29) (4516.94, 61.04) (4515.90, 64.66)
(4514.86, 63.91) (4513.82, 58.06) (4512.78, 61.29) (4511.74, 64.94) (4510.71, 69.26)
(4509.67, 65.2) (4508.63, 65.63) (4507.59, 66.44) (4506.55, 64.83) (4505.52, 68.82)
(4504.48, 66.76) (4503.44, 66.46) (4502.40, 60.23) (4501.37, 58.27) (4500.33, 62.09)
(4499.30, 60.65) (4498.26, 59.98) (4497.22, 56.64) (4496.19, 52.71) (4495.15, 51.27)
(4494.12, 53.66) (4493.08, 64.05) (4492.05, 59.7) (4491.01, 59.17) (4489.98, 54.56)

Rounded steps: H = 71.94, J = 4.2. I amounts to 0.058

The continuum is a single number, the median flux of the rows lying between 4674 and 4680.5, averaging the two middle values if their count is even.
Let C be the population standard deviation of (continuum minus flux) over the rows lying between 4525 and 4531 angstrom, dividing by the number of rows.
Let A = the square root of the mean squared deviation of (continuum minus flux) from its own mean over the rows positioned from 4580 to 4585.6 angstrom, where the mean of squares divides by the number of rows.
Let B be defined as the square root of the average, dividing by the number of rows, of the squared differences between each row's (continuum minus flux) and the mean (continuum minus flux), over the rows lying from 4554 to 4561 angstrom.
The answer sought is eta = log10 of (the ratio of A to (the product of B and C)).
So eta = -0.6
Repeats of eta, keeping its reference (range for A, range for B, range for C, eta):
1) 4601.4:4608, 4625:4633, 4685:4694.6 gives -0.3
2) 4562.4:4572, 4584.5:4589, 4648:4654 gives -0.7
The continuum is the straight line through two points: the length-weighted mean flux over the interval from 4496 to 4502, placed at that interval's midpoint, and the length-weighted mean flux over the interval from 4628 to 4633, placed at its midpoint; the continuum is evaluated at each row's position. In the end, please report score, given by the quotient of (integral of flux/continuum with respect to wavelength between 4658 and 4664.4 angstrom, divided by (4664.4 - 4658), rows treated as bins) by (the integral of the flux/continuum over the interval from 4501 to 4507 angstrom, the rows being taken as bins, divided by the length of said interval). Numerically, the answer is 0.93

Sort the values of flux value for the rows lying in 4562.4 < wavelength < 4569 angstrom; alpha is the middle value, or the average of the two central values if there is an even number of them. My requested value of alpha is 62.9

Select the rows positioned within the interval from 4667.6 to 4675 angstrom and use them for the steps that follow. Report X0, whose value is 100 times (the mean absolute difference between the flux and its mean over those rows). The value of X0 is 439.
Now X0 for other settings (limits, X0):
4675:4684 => 152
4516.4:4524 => 180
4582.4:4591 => 364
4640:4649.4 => 454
